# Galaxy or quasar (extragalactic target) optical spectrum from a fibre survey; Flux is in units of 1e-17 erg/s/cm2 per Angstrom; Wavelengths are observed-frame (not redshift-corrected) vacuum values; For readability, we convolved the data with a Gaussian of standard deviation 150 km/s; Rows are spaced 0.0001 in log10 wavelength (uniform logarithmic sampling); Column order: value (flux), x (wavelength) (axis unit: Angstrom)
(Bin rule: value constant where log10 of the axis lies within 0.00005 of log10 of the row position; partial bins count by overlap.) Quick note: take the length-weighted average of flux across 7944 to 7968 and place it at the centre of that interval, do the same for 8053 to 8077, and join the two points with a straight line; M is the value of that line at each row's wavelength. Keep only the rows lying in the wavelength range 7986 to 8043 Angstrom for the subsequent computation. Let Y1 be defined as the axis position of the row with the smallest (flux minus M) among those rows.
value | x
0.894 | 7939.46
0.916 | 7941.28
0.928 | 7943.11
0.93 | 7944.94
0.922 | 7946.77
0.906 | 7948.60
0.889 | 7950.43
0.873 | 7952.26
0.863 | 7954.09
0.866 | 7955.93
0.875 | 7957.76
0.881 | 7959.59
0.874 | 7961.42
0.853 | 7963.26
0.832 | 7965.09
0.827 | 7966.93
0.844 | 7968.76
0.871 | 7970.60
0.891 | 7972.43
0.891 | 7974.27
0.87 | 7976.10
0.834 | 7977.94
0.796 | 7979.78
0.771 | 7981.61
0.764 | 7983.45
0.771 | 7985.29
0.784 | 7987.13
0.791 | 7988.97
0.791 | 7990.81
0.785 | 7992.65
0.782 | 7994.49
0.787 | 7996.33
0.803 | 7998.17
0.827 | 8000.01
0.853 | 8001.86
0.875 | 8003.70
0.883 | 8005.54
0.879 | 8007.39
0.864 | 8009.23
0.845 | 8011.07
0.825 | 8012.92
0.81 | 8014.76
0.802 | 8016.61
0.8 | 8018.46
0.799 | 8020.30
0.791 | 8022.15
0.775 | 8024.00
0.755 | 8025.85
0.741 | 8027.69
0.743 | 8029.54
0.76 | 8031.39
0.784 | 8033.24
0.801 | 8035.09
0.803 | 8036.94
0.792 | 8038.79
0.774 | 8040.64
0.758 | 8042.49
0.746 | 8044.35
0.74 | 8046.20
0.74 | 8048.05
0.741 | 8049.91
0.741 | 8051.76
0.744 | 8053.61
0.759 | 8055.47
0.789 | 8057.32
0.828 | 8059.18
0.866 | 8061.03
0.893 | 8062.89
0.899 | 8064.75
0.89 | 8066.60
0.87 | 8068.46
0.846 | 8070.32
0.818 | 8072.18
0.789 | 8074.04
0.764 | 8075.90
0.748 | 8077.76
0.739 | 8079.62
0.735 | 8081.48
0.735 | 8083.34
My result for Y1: 8027.69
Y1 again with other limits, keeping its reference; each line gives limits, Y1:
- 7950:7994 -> 7983.45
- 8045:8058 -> 8046.20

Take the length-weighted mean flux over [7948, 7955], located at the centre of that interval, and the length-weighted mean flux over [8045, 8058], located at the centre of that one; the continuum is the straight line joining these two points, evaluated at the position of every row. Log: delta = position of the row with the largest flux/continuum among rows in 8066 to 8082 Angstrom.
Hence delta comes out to 8066.60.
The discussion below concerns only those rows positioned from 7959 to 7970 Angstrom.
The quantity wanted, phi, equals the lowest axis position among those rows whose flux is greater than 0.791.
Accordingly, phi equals 7959.59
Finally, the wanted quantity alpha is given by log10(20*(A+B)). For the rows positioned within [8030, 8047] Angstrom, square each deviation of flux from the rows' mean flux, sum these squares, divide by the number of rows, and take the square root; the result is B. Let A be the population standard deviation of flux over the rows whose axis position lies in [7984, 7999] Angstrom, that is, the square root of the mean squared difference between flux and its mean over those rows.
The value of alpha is -0.21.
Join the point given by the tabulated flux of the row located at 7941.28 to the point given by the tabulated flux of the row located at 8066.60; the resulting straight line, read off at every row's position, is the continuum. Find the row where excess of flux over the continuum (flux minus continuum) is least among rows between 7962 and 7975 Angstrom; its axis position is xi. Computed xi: 7966.93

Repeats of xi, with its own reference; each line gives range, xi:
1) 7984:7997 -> 7985.29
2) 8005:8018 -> 8016.61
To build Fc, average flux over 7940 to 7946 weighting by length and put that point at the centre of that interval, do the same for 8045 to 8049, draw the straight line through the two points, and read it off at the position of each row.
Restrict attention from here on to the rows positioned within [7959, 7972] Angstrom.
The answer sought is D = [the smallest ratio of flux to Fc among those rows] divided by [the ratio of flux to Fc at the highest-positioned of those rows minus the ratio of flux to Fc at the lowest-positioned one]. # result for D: 90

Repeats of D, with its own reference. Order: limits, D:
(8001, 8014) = -107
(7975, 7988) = -11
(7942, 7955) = -19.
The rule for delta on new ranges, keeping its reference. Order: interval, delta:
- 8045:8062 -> 8061.03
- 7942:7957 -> 7944.94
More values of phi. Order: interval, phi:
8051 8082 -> 8059.18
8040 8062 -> 8059.18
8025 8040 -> 8035.09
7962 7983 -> 7963.26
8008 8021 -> 8009.23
